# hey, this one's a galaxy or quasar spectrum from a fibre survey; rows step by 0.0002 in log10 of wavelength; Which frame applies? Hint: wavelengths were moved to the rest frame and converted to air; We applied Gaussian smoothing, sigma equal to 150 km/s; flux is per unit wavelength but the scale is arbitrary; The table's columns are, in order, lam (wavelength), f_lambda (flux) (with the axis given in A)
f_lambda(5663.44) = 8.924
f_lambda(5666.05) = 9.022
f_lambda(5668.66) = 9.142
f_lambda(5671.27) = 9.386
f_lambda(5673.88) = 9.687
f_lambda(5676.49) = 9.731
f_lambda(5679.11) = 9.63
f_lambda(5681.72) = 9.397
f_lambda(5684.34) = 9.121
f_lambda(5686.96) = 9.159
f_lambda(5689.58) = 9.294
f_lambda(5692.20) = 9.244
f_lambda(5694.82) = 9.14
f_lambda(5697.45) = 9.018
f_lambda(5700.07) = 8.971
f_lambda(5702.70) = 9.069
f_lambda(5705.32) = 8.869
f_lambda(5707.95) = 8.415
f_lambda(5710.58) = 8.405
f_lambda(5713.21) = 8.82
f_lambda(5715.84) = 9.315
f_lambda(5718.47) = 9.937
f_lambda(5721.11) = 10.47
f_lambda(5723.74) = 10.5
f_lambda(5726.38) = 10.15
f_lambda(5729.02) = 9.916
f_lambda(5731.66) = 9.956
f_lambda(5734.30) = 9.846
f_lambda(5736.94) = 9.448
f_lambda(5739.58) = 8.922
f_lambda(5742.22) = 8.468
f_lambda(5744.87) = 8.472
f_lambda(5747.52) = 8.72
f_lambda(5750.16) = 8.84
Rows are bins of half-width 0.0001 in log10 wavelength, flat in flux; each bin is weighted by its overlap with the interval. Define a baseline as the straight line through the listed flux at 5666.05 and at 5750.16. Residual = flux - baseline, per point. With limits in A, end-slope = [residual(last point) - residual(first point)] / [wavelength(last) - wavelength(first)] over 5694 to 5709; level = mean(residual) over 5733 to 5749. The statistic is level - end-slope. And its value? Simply 0.17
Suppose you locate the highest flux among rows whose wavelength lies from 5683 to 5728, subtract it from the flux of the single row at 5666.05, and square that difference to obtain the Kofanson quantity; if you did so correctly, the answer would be 2.2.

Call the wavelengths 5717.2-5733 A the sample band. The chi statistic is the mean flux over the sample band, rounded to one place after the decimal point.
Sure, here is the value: 10.2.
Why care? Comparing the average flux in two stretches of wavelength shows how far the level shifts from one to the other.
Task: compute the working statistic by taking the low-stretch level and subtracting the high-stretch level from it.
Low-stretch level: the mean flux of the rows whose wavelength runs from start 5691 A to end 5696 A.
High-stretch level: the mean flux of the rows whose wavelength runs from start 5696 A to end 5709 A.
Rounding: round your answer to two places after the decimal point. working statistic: 0.32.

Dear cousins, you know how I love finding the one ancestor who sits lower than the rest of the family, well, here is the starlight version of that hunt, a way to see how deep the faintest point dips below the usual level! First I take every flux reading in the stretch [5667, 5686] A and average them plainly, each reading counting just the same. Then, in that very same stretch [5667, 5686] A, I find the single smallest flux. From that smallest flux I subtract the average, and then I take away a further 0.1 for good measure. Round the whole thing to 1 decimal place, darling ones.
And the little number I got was -0.4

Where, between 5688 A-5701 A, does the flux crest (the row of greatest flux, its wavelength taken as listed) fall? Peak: 5689.58 A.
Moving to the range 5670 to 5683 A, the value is 5676.49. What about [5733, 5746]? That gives 5734.30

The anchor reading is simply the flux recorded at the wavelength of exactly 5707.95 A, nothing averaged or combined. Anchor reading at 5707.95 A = 8.415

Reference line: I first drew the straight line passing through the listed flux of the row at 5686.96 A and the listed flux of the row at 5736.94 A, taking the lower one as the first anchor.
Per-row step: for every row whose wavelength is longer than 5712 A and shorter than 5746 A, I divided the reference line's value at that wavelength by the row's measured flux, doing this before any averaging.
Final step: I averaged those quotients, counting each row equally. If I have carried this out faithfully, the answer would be 0.99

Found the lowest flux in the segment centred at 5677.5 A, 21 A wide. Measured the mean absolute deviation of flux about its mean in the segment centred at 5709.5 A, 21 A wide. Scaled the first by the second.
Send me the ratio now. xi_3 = 26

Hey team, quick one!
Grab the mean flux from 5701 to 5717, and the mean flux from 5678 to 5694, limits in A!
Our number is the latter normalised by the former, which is 1.06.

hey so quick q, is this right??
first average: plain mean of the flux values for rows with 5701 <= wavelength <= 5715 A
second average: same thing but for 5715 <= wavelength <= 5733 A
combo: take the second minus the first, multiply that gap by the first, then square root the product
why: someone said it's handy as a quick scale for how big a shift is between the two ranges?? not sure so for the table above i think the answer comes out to 3.4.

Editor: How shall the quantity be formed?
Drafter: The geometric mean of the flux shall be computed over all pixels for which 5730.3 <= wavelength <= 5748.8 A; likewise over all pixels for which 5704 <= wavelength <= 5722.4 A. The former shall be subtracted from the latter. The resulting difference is 0.0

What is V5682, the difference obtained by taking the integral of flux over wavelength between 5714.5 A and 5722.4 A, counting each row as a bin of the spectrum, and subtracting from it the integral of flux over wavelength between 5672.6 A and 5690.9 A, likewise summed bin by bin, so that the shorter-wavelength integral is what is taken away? -94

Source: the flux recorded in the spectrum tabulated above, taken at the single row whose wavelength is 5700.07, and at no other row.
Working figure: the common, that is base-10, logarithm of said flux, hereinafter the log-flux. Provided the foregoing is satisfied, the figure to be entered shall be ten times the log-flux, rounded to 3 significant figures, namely 9.53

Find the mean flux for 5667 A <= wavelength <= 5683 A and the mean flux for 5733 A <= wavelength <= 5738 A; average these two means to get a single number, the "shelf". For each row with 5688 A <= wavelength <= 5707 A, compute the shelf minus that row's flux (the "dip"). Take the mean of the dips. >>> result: 0.5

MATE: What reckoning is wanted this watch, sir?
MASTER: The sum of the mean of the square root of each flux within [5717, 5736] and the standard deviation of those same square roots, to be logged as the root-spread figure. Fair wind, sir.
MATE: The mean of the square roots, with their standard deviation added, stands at 3.22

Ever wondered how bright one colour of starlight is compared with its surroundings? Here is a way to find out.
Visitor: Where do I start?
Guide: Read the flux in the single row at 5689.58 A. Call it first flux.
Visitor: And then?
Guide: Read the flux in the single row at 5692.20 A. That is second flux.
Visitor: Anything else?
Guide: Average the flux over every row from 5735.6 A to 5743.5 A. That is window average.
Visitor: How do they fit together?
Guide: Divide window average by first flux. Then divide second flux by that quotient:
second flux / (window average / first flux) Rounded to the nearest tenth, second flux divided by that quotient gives 9.6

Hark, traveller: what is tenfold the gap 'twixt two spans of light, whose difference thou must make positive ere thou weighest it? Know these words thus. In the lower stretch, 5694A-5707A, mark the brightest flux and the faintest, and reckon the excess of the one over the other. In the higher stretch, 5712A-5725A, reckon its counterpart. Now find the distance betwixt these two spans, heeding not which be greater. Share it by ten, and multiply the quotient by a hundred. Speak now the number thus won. 14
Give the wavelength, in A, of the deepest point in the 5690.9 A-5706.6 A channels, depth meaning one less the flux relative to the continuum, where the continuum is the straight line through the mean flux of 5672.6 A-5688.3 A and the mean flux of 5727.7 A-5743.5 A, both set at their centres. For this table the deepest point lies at 5705.32 A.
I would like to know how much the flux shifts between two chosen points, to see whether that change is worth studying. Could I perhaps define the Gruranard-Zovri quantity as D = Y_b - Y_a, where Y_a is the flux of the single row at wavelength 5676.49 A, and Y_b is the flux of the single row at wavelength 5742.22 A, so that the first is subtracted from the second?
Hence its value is -1.3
